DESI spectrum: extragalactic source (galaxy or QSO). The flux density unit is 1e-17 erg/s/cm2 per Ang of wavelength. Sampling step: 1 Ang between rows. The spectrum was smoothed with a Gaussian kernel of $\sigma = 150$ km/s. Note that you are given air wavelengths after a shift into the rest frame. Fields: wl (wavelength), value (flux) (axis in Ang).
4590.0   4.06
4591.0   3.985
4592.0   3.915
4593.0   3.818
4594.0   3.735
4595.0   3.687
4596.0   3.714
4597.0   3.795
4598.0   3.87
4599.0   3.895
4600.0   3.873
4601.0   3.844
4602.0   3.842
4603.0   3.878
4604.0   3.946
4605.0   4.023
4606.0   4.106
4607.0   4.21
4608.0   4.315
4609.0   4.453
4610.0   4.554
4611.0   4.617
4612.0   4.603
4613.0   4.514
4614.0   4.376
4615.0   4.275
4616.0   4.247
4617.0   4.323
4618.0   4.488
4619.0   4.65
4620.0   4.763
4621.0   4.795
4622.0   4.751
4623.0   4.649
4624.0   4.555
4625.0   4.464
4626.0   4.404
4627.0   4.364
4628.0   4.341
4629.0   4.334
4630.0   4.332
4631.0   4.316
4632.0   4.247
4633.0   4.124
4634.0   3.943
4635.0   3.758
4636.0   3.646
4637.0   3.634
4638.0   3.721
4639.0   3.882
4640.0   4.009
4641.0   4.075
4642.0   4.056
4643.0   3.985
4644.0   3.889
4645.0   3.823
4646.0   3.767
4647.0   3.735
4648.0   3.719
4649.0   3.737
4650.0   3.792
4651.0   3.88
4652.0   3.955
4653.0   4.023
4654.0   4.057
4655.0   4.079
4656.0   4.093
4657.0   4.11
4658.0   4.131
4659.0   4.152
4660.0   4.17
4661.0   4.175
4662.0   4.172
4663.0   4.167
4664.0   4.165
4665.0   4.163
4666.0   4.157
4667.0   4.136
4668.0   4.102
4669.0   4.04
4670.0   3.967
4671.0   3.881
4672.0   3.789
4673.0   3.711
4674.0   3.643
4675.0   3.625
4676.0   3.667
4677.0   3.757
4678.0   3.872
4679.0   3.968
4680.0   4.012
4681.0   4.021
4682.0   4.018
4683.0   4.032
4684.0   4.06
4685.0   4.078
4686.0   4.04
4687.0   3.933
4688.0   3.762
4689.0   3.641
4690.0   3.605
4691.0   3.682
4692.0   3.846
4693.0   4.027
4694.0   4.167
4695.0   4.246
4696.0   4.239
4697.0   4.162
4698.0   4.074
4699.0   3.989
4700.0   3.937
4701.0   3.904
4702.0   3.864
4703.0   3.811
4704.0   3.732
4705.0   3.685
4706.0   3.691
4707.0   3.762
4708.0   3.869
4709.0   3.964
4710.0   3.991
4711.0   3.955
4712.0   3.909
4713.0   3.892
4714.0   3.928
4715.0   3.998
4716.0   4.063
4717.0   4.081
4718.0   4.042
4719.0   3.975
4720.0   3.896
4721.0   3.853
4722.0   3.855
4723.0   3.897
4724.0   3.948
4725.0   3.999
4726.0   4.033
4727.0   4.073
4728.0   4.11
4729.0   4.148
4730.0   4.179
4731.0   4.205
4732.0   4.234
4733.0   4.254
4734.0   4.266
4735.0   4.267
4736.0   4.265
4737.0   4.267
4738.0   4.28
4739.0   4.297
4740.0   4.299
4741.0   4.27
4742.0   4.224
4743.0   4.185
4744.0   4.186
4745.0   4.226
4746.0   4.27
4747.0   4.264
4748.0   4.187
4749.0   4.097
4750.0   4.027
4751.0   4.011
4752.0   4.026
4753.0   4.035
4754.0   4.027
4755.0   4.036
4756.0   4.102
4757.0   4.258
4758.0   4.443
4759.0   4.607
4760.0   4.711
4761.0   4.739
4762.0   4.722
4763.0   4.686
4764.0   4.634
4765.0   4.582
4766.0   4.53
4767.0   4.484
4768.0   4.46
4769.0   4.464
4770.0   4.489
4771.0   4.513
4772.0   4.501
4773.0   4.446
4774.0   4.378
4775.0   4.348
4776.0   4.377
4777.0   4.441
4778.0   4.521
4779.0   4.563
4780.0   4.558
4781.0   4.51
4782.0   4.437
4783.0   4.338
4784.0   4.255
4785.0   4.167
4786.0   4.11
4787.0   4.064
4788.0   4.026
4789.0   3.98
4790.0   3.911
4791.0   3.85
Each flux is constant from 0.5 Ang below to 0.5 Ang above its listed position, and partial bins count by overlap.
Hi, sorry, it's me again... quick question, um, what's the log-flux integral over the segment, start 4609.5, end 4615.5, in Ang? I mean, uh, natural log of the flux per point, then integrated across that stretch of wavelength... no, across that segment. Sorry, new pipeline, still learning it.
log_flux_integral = 9.0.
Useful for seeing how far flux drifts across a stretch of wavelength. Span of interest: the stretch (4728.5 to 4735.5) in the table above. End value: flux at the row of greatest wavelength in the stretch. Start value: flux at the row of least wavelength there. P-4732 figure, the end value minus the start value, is 0.1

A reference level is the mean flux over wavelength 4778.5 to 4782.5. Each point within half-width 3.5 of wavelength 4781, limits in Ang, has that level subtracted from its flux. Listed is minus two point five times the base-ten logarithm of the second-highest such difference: 3.5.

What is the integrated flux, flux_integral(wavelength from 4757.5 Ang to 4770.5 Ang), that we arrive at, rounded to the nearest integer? 60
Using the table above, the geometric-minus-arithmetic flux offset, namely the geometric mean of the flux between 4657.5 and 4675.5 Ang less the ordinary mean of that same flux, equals -0.0048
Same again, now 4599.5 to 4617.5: -0.0083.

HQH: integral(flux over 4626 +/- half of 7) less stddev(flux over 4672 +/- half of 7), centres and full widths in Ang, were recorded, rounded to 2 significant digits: 31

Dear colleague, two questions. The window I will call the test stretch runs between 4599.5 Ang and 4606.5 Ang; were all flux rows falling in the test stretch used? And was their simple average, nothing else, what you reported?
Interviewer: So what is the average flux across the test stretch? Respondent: 3.93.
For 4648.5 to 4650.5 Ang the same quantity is 3.76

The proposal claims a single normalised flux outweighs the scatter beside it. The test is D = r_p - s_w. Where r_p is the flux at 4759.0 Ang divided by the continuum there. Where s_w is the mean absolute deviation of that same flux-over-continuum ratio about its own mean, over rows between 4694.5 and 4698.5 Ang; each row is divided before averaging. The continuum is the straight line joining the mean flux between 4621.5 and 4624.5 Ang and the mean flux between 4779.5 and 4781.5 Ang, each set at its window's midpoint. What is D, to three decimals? 0.999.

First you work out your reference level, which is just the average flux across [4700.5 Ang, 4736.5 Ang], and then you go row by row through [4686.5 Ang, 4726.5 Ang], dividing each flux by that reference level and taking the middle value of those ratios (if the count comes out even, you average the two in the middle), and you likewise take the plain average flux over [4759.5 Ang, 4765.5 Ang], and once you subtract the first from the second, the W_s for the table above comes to 3.69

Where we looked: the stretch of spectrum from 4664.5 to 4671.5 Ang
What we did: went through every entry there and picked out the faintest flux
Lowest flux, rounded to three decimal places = 3.881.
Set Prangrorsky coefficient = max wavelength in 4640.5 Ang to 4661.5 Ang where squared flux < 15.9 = 4652.0 Ang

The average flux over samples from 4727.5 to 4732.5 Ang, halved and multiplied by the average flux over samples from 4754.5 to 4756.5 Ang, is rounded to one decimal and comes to 8.5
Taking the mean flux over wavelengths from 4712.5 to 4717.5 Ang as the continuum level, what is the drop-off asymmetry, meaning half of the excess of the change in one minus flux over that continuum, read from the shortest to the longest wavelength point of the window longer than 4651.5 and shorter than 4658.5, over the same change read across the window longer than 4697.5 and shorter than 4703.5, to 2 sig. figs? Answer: -0.055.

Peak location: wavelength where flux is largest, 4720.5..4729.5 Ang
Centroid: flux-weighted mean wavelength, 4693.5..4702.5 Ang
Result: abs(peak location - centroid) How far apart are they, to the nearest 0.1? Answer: 31.1 Ang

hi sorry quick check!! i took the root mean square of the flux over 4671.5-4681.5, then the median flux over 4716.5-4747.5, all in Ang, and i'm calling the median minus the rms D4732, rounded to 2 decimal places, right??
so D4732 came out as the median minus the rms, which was 0.38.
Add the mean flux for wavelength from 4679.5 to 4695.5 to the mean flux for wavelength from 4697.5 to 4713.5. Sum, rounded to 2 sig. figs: 7.8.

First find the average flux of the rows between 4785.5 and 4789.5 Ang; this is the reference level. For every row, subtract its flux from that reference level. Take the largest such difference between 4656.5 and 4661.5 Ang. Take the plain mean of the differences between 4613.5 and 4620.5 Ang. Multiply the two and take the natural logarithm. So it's -3.6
